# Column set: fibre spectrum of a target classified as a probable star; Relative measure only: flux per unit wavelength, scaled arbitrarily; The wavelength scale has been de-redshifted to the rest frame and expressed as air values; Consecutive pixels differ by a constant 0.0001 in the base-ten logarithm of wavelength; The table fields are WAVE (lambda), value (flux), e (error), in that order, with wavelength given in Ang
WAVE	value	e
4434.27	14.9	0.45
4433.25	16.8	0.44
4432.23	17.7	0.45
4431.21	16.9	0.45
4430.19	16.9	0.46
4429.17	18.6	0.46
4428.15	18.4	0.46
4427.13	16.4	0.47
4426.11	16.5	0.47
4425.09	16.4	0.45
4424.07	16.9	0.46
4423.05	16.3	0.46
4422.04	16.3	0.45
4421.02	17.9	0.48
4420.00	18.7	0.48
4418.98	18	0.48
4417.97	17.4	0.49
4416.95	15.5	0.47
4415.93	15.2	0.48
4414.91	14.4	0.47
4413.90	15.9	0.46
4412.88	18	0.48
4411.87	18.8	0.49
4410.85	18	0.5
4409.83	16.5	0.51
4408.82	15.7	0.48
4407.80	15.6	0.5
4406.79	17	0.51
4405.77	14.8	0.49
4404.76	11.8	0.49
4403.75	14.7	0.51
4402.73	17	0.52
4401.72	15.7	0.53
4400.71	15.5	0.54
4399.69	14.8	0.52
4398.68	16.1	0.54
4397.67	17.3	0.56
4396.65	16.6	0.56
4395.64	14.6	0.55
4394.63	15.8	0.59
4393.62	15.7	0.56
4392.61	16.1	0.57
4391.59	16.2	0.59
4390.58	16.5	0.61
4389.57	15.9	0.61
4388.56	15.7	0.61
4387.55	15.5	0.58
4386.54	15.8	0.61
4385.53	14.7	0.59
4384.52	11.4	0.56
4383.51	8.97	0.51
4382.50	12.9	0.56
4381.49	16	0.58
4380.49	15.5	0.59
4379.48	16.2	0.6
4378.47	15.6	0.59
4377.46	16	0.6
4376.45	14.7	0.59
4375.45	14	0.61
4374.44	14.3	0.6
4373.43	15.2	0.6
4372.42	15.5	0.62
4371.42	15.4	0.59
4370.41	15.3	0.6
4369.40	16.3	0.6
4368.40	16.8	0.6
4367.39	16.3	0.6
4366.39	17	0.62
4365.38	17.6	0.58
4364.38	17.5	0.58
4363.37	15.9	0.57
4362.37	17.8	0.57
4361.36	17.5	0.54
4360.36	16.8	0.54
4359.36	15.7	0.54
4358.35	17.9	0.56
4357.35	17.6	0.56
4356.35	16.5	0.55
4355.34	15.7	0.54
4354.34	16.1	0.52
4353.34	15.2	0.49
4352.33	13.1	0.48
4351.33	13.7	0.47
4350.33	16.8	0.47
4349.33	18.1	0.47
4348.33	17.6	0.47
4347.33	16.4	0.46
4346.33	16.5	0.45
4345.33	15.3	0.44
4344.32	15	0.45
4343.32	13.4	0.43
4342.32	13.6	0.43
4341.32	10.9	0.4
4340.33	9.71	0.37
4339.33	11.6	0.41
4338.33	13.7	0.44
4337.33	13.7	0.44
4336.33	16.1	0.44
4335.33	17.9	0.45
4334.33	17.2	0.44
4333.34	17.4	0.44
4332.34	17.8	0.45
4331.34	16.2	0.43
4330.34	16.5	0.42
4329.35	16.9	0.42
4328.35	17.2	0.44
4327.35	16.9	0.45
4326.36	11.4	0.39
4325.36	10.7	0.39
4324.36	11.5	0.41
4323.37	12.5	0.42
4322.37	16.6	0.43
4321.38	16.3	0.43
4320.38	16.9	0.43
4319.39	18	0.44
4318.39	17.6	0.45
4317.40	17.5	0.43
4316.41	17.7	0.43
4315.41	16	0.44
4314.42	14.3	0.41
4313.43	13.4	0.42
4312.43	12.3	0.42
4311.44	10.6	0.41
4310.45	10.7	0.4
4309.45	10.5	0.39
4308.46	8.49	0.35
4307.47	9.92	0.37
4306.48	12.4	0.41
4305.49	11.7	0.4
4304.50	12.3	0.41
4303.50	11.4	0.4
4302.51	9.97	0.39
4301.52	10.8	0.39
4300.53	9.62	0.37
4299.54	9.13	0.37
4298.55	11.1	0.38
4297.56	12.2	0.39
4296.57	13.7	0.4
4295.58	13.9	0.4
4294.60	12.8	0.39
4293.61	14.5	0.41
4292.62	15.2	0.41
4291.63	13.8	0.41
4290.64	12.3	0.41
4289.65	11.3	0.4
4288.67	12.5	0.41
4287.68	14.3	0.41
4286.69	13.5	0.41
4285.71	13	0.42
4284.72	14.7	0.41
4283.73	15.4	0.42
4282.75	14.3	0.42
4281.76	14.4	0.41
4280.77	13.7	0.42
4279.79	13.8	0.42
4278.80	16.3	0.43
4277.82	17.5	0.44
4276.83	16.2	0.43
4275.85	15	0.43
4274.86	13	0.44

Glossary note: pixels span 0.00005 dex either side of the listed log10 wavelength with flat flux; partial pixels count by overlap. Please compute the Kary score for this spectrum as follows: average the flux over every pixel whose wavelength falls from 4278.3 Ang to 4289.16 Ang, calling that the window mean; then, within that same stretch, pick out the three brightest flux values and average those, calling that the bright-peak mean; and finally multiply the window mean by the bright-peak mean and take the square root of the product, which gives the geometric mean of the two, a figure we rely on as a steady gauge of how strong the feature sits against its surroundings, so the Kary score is 14.8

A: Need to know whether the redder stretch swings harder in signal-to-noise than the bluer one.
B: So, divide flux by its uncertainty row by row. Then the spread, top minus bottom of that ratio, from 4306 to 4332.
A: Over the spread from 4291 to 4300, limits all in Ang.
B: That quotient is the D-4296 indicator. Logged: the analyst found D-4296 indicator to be 1.4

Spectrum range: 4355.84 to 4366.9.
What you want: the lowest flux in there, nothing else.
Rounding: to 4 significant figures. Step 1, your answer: 15.70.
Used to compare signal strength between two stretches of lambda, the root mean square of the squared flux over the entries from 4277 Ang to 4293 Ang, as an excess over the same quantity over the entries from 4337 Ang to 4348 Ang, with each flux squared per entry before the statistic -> 9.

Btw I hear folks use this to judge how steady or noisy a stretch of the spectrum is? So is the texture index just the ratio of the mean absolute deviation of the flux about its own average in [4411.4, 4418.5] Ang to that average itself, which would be 0.084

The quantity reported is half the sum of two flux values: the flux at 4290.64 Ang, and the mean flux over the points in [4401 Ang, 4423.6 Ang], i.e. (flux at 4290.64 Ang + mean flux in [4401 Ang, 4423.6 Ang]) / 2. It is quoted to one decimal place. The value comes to 14.3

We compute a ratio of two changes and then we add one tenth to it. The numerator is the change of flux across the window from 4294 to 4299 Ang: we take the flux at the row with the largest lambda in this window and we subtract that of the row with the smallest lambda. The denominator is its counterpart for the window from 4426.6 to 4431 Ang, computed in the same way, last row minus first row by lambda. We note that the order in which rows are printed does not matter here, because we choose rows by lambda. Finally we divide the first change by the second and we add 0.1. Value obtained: -3.3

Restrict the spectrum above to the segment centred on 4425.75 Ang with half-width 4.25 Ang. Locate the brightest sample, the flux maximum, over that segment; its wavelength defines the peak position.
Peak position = 4429.17 Ang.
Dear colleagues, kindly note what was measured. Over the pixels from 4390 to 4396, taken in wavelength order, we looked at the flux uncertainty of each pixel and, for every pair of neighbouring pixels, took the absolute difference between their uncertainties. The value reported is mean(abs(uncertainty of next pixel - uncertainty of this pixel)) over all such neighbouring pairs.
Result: 0.0240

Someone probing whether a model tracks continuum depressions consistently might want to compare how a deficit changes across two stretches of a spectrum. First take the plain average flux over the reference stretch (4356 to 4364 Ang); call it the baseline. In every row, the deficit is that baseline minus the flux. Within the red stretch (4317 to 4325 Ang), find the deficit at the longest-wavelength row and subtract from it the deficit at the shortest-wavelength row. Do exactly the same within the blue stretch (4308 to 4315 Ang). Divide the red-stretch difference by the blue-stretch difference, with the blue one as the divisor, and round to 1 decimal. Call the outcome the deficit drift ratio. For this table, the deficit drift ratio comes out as -1.0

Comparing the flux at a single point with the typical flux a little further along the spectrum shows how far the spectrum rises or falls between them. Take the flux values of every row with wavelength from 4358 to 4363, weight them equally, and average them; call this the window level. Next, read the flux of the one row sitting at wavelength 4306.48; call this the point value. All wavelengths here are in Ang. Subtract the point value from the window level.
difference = 5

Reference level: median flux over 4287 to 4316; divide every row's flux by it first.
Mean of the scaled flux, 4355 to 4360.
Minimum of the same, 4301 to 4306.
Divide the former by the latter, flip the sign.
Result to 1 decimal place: -1.7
